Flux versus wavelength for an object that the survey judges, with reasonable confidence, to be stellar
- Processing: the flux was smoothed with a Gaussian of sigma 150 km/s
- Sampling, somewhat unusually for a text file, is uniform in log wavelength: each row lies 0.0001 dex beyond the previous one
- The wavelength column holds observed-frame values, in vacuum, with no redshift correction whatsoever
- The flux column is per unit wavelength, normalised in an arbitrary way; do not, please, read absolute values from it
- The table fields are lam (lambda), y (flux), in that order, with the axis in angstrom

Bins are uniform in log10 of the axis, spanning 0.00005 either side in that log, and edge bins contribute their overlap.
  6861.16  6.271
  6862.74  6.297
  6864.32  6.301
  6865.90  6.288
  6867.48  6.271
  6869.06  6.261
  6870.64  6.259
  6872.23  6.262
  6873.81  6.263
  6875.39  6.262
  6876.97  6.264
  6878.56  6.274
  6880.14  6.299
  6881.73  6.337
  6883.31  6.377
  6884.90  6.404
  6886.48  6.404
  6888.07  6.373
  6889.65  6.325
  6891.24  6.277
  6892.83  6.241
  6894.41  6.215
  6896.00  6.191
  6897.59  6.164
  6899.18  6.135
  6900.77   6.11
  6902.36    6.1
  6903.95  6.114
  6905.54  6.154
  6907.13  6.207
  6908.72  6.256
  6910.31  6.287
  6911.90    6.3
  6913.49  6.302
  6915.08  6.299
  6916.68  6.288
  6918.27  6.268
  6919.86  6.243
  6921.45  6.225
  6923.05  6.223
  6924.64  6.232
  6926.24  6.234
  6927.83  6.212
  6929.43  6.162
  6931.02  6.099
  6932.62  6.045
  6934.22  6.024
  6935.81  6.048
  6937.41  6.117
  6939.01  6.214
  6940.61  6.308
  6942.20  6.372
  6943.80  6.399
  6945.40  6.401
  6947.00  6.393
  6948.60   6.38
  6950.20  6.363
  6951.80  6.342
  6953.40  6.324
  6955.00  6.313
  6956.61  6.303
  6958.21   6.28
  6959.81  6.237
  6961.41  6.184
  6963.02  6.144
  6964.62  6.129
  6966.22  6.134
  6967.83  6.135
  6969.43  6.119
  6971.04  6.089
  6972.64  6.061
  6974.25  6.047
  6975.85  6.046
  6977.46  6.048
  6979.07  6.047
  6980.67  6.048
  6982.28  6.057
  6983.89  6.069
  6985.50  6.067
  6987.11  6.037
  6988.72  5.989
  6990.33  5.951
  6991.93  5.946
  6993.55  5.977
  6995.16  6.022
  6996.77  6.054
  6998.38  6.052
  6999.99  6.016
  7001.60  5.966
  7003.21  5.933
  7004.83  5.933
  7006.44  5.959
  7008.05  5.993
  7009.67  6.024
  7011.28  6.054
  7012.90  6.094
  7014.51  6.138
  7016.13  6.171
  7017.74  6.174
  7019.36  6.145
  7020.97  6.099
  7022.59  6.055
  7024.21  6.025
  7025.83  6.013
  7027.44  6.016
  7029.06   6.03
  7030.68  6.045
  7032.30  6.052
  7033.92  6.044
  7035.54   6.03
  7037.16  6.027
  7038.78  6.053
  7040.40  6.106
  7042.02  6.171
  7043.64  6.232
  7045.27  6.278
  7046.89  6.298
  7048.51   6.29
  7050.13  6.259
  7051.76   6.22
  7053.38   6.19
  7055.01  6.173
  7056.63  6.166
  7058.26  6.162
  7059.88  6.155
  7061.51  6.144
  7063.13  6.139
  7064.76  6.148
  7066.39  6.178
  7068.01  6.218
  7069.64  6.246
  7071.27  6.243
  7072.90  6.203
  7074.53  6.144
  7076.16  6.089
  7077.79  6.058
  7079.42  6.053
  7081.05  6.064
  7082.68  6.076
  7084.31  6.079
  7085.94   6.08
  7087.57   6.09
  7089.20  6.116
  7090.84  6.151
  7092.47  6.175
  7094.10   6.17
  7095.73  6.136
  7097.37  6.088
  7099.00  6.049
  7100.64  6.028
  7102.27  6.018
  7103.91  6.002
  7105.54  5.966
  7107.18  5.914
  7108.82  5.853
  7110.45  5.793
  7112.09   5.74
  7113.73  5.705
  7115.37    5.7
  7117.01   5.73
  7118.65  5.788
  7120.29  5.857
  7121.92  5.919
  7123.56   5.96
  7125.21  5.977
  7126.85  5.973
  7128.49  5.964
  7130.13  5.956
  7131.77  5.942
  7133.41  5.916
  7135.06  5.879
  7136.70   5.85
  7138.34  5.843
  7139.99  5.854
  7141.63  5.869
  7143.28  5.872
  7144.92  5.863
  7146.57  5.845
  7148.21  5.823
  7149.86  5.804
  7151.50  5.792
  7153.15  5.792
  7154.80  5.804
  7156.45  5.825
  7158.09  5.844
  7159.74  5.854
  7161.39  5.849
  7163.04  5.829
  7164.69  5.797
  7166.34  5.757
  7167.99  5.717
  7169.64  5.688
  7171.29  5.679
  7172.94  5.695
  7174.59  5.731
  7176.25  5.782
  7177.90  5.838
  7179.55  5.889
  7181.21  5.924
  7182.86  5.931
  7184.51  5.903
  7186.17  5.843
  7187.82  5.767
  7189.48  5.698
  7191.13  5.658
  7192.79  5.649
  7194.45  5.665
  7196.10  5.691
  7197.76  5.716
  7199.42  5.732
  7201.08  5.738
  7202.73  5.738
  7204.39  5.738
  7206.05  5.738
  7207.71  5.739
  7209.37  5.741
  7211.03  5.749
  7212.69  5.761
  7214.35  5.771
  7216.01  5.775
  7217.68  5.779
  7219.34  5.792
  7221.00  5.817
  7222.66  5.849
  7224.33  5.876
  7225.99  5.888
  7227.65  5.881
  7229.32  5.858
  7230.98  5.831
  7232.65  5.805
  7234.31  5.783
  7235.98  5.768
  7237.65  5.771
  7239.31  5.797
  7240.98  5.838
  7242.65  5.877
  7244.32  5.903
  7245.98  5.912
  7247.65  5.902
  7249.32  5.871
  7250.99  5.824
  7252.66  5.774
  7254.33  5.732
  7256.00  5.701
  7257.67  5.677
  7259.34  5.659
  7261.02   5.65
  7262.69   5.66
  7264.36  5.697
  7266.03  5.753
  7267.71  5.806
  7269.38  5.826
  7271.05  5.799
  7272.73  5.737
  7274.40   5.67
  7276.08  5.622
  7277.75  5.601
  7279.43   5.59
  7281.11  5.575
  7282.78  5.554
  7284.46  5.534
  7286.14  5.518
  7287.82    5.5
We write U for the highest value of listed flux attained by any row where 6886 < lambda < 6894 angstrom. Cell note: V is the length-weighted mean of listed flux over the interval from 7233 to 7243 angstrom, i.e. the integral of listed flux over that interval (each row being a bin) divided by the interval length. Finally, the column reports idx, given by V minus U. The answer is -0.6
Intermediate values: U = 6.404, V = 5.80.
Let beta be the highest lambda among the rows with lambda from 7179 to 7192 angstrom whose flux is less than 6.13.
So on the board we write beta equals 7191.13 angstrom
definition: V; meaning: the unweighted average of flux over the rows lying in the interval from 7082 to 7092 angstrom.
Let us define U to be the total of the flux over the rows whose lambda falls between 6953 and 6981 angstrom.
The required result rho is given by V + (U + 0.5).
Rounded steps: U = 111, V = 6.10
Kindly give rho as 117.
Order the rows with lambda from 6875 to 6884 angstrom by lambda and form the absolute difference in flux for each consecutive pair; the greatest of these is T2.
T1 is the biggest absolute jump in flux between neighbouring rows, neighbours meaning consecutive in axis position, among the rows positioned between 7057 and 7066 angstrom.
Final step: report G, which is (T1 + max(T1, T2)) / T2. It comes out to 1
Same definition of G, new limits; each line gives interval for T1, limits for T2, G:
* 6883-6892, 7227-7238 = 4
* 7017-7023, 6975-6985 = 8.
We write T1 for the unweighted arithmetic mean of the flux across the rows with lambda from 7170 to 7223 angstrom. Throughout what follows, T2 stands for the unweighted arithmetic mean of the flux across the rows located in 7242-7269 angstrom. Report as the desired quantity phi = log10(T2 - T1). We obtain -2.06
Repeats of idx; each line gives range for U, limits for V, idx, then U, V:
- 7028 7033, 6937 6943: 0.2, 6.052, 6.26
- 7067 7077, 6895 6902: -0.1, 6.246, 6.14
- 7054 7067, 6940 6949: 0.2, 6.178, 6.38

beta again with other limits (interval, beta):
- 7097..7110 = 7108.82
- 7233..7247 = 7245.98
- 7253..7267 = 7266.03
